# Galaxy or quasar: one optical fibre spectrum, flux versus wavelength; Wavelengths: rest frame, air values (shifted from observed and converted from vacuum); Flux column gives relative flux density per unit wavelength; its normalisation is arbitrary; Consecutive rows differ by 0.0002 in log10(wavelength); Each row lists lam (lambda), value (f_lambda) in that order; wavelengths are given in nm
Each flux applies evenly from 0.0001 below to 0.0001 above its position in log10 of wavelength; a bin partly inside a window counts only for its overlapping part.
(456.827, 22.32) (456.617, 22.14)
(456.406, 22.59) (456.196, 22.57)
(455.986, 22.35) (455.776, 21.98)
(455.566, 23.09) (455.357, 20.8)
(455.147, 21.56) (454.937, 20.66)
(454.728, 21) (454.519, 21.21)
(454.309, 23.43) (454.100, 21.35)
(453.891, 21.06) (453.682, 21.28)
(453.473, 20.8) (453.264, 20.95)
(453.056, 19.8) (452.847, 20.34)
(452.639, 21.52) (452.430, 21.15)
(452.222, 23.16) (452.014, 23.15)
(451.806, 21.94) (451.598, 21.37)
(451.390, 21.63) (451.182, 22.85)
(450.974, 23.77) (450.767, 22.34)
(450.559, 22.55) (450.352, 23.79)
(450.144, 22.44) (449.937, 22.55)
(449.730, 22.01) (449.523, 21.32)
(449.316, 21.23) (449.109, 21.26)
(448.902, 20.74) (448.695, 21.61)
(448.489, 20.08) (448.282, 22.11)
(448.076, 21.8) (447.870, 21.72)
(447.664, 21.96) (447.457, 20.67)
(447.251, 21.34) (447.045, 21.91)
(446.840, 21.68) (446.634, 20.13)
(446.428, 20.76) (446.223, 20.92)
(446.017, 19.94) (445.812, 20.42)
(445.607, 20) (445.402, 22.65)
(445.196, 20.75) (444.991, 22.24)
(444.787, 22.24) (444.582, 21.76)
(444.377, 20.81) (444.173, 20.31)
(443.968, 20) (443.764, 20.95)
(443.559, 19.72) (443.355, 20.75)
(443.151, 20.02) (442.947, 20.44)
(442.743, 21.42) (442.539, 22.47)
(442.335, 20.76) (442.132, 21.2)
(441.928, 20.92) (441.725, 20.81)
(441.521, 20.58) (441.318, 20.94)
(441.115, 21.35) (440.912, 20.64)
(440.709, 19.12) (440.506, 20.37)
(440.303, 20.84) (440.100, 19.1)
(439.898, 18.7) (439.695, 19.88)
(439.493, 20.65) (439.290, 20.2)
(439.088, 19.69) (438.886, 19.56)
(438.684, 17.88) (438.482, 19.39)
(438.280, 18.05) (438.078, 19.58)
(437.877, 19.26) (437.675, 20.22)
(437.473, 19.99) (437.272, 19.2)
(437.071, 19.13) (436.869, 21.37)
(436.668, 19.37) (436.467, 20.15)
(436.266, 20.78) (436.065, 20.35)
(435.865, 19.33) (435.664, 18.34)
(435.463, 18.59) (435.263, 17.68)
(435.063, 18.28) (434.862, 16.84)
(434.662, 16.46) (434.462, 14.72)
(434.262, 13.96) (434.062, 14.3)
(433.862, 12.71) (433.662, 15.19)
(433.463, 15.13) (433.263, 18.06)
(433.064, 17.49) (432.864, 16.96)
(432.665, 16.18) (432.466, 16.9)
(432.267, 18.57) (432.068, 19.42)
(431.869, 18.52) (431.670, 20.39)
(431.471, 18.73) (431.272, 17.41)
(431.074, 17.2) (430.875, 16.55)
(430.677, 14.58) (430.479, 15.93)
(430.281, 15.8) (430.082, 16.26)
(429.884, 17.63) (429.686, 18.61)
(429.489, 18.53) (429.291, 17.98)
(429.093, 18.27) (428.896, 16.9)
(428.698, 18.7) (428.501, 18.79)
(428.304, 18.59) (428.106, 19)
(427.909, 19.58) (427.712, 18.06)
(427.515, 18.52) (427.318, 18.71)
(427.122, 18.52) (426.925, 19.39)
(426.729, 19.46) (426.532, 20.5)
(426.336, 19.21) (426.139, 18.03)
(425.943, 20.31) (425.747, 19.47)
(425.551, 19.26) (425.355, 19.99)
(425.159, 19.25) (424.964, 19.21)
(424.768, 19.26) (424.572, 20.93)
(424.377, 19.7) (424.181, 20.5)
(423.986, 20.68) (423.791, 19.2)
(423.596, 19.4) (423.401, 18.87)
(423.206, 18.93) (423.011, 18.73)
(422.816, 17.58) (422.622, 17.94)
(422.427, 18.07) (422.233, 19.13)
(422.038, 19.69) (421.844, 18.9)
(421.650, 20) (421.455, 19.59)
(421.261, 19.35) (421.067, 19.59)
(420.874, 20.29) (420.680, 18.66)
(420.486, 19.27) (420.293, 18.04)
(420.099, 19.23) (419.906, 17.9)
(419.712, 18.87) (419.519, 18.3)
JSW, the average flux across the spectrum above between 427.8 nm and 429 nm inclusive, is 19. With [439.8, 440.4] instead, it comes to 20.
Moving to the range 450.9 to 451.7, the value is 22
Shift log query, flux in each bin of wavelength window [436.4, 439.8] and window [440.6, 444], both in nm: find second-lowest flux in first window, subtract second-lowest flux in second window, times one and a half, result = -2.5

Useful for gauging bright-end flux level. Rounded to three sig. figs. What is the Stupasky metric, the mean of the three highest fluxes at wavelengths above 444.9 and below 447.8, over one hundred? 0.223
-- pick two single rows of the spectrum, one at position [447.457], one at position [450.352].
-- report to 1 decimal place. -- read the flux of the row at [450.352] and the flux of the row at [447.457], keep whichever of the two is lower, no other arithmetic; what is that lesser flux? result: 20.7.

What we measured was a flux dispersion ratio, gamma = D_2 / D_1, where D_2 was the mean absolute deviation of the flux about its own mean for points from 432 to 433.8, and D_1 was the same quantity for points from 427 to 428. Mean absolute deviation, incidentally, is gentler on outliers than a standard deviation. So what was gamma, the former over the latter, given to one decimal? 3.1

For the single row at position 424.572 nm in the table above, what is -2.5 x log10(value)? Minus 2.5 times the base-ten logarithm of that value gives -3.30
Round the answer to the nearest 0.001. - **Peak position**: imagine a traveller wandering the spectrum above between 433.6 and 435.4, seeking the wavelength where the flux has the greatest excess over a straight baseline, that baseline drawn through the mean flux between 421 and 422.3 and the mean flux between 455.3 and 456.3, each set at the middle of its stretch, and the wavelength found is 435.063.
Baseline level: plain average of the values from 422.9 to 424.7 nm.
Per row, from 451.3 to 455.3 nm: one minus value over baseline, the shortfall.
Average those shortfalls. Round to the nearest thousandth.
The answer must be -0.091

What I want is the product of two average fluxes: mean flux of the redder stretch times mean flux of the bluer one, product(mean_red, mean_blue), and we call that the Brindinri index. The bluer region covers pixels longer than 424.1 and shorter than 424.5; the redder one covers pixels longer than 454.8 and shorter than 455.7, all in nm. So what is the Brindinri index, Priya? 433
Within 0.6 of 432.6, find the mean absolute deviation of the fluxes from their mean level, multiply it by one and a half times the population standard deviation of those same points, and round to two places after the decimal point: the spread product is 1.54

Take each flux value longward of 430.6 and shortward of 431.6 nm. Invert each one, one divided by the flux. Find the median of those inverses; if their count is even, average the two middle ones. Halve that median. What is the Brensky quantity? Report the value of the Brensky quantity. 0.029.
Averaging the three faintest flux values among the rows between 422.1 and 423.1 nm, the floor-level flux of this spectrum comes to 17.9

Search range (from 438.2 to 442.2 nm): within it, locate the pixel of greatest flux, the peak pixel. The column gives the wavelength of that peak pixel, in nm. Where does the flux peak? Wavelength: 441.115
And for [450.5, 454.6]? 450.974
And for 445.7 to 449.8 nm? 448.282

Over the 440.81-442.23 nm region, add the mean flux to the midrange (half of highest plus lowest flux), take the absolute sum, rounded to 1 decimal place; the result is 41.9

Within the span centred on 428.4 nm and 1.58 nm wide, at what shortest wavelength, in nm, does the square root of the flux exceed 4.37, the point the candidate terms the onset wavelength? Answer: 427.909 nm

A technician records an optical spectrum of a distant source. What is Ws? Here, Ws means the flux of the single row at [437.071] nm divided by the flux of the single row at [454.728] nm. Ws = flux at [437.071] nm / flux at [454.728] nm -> 0.911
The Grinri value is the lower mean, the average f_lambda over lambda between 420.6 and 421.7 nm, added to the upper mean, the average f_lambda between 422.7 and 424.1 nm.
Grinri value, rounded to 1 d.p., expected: 38.6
